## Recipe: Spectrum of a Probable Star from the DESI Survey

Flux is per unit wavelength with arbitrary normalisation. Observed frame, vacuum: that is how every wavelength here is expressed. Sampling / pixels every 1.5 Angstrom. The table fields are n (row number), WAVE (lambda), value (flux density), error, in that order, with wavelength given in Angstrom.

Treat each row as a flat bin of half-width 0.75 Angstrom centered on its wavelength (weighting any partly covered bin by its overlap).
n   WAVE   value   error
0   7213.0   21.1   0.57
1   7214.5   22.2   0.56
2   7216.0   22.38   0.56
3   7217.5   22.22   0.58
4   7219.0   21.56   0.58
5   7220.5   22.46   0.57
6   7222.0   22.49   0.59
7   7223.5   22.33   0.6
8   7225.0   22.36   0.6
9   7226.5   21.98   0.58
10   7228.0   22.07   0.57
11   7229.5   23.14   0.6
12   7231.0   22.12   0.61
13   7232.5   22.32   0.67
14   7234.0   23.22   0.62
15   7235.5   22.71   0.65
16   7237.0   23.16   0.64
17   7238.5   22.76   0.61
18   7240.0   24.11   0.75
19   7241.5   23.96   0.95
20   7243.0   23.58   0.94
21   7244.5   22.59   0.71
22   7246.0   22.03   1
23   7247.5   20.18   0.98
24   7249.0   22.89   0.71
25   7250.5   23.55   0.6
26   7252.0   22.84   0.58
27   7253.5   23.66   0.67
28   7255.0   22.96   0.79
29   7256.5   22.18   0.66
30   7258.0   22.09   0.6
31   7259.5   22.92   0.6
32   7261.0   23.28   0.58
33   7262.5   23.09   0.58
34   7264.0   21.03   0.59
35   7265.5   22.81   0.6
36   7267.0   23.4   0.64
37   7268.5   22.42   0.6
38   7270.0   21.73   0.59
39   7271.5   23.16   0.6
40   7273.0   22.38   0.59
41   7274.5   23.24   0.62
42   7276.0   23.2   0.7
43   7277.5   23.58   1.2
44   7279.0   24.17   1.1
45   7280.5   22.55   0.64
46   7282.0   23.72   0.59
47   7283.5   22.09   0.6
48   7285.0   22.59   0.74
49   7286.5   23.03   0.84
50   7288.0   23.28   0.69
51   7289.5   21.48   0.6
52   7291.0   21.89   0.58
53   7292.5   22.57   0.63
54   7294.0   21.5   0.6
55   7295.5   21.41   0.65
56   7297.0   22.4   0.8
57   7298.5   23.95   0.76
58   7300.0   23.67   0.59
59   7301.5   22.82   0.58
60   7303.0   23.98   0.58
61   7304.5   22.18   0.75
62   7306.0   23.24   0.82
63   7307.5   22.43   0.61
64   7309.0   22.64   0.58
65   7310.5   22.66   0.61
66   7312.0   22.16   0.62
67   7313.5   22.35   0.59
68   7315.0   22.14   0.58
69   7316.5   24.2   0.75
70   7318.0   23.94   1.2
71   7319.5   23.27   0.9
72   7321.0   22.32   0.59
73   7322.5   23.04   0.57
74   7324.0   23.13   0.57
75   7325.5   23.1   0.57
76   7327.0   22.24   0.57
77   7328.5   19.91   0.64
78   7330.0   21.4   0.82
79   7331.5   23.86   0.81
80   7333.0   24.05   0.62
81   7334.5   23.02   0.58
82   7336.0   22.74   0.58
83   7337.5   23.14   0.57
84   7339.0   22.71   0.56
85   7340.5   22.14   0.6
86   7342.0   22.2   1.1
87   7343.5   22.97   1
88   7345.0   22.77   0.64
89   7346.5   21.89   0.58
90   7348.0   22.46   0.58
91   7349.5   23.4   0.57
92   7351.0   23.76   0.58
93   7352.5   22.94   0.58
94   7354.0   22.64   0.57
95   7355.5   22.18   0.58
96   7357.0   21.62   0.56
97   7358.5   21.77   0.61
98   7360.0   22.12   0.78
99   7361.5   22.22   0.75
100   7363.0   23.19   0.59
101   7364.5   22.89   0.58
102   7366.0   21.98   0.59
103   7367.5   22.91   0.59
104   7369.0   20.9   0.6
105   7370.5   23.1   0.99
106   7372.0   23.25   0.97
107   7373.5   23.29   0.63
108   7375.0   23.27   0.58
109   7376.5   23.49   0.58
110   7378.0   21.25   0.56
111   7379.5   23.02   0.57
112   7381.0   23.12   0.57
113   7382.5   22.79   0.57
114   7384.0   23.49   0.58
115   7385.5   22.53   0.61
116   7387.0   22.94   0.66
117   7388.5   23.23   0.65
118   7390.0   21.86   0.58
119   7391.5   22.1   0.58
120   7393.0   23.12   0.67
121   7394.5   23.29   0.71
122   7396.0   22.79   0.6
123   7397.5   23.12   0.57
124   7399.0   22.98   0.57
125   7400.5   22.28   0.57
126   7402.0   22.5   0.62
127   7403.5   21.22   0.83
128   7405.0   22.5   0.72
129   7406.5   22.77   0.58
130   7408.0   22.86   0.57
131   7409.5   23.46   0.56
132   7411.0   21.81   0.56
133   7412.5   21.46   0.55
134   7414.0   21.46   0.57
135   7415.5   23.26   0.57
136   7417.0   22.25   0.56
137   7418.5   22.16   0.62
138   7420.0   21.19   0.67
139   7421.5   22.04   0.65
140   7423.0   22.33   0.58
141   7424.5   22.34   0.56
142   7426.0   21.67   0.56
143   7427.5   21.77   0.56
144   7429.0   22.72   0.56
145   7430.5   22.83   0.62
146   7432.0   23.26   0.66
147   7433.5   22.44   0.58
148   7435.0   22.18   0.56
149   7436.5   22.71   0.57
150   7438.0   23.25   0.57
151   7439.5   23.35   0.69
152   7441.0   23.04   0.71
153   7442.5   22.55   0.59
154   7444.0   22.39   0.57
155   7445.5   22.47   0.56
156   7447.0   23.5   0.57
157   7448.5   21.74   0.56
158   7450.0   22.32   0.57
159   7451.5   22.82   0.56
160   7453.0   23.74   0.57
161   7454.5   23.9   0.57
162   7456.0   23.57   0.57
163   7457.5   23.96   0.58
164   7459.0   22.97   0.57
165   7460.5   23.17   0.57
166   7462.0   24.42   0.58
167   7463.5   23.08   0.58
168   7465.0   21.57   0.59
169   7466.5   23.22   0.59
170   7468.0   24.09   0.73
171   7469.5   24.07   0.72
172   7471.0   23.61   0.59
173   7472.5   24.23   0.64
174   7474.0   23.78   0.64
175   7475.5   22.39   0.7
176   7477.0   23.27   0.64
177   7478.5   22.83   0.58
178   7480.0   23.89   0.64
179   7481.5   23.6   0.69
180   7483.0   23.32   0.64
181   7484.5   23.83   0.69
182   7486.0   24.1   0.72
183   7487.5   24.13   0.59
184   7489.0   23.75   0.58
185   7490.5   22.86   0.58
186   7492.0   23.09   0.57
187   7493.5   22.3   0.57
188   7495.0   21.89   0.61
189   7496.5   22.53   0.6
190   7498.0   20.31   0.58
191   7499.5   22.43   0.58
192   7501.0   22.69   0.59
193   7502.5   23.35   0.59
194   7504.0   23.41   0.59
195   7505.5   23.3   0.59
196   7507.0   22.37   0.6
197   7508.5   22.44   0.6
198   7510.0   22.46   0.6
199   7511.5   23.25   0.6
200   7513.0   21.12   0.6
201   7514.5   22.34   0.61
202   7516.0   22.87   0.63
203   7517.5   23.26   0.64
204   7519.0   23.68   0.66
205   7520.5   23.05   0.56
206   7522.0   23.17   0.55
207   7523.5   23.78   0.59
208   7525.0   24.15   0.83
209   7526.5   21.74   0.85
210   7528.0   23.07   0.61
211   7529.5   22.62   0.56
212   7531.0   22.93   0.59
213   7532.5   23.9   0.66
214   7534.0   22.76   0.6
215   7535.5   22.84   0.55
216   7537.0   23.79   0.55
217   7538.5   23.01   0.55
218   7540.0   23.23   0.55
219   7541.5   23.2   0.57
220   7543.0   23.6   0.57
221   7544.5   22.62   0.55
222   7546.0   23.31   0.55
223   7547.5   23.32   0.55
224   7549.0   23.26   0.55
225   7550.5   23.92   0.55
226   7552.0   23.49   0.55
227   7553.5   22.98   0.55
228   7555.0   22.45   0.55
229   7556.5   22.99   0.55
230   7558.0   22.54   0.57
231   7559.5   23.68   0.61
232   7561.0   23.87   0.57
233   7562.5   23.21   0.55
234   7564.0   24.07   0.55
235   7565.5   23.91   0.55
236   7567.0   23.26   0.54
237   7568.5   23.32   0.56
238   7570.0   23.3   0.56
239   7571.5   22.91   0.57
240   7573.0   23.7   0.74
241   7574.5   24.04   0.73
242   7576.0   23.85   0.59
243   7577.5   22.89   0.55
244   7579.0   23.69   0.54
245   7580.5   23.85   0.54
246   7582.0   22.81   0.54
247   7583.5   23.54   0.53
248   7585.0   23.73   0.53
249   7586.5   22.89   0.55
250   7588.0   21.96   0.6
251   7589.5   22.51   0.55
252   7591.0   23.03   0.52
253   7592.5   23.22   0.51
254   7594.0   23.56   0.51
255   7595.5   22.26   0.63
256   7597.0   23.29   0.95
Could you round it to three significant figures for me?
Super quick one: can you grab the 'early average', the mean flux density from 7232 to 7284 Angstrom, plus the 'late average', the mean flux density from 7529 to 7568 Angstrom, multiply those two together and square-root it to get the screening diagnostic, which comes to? 23.1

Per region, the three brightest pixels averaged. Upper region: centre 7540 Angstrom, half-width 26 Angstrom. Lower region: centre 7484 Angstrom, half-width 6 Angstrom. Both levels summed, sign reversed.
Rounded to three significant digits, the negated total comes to -48.1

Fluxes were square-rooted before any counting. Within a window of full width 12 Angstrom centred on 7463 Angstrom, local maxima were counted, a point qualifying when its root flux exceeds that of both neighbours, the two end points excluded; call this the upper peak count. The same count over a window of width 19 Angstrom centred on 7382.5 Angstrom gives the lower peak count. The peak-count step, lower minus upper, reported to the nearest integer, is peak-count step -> 3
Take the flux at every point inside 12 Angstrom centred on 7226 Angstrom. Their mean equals 22.37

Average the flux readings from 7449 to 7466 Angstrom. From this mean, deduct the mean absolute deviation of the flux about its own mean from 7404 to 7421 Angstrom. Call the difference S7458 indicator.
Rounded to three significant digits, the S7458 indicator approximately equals 22.6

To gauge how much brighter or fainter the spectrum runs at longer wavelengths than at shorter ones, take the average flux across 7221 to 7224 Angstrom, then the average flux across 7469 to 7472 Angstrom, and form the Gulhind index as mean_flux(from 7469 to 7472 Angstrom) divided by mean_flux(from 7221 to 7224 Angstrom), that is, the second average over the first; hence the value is 1.06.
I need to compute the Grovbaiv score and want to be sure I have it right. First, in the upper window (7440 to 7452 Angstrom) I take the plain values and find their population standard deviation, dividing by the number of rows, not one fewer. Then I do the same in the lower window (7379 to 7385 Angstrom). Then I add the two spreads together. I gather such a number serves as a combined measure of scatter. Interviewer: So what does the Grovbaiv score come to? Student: 0.74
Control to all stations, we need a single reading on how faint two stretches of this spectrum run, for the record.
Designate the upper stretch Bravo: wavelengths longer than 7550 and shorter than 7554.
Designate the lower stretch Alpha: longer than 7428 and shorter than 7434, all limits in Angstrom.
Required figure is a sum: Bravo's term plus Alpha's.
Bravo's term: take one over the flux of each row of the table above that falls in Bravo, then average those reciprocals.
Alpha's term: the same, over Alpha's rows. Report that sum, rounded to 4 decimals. 0.0865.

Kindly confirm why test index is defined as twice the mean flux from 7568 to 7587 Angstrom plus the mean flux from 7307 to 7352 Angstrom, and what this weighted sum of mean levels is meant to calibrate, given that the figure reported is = 69.6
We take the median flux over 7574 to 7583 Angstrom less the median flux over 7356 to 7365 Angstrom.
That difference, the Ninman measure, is 1.6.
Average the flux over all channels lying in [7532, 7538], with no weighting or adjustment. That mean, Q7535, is 23.3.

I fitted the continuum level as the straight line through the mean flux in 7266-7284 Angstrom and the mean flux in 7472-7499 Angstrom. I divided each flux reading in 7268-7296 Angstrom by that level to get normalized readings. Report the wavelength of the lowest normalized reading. 7295.5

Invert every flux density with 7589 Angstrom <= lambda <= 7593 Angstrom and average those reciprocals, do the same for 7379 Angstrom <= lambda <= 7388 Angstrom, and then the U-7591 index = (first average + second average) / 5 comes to 0.0174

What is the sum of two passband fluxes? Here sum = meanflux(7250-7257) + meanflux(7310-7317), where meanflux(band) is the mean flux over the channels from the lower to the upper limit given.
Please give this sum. 45.7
